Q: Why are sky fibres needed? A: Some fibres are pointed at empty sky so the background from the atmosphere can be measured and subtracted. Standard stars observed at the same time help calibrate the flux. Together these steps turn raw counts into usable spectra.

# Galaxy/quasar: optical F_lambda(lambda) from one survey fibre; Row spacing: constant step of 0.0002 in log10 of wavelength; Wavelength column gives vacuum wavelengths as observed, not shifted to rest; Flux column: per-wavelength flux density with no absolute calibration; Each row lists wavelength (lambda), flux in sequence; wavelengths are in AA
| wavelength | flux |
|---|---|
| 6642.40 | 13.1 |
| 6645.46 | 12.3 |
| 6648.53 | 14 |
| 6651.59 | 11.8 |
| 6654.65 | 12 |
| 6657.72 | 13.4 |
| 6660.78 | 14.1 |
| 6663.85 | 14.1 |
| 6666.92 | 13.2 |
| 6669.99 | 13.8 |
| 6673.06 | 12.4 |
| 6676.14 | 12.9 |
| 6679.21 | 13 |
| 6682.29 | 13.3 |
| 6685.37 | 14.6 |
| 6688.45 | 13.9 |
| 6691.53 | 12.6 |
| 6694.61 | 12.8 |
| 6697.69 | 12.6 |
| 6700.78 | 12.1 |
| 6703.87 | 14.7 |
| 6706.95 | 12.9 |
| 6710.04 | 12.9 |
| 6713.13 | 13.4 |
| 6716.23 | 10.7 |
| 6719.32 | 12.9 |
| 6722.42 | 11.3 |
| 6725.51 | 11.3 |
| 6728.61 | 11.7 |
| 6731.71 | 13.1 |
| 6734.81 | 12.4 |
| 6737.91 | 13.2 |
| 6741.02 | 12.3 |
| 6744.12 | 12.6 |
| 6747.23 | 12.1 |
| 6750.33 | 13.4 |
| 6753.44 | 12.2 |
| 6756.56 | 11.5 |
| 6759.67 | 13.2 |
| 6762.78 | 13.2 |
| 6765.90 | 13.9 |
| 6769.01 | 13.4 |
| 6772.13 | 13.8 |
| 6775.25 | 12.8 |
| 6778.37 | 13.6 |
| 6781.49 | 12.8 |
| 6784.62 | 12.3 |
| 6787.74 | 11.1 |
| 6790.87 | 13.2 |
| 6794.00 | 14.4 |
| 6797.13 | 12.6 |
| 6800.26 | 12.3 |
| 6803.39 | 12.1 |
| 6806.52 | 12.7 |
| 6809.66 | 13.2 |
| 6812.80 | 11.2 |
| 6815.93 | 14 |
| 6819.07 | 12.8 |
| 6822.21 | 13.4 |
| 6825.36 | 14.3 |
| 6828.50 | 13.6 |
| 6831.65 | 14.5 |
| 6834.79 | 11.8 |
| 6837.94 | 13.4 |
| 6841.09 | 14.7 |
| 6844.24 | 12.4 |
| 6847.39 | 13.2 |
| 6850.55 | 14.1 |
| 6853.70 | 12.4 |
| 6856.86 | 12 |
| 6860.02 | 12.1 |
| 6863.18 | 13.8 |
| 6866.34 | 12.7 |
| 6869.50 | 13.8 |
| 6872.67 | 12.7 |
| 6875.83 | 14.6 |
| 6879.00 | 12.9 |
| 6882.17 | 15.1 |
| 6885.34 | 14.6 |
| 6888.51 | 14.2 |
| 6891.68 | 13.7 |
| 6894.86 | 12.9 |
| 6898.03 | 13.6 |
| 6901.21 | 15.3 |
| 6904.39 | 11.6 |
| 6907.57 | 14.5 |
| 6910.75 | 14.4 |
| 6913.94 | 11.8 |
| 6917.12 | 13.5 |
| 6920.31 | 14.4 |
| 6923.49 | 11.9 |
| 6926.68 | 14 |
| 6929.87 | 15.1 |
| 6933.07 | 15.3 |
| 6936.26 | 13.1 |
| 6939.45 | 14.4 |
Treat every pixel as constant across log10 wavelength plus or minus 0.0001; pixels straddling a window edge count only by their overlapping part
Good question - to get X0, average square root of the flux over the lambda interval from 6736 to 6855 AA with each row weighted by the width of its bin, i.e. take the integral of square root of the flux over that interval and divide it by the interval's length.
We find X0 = 3.60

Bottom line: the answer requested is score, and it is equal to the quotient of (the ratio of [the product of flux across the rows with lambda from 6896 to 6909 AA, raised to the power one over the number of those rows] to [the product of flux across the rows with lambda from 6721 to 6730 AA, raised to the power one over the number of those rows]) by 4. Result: 0.299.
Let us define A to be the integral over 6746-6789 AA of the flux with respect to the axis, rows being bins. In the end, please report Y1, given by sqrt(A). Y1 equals 23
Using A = 552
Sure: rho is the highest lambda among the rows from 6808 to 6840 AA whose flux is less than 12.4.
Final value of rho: 6834.79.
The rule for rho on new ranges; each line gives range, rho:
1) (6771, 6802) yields 6800.26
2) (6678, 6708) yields 6700.78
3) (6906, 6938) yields 6923.49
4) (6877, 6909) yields 6904.39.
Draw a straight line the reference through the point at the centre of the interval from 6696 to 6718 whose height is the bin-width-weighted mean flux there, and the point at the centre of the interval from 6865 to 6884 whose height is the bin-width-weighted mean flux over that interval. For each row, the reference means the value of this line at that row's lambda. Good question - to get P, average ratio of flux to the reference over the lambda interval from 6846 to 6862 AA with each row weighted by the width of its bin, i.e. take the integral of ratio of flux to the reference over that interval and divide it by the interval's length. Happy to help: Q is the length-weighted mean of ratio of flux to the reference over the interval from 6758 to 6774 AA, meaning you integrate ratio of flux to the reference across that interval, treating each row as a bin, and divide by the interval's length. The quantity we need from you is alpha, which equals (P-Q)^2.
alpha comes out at 0.008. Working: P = 0.94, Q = 1.03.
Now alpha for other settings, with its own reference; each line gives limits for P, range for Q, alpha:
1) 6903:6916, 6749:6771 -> 0.002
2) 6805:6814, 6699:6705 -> 0.012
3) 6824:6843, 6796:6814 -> 0.008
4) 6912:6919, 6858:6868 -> 0.000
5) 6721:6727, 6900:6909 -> 0.013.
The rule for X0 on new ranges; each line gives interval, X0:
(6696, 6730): 3.52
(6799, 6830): 3.60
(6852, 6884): 3.63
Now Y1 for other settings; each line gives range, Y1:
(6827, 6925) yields 36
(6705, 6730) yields 17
